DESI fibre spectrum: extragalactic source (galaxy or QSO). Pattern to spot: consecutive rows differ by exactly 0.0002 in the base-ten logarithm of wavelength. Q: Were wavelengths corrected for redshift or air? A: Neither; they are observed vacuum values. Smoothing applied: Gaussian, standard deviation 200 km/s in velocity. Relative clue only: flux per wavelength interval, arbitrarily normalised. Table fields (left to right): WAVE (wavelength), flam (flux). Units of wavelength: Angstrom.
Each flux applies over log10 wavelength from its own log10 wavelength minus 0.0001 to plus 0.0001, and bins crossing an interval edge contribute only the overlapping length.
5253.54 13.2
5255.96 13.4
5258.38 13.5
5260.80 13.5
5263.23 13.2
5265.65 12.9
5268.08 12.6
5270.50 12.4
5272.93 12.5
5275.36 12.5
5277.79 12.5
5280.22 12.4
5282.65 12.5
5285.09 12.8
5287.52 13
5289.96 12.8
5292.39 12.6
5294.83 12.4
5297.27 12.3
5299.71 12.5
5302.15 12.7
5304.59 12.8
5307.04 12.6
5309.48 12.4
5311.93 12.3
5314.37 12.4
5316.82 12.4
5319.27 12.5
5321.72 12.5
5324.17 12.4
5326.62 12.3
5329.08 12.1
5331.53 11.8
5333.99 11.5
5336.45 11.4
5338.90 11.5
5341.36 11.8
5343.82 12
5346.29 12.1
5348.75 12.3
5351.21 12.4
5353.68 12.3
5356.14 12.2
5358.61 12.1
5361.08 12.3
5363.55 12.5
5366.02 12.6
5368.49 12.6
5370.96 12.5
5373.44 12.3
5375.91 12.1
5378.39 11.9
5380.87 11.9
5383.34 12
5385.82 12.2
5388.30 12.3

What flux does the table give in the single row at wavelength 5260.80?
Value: 13.5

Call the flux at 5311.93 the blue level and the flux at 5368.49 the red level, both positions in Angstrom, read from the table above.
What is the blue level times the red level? 155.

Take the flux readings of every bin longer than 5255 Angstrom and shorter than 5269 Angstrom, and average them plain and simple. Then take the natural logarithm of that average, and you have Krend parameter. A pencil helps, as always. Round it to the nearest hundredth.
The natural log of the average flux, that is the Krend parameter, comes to 2.58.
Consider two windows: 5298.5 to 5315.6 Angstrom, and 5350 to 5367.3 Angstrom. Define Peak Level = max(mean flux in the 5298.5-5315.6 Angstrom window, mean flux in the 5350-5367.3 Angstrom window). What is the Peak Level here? 12.5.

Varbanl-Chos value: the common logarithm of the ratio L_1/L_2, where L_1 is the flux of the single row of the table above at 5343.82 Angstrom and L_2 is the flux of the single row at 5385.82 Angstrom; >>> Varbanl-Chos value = -0.01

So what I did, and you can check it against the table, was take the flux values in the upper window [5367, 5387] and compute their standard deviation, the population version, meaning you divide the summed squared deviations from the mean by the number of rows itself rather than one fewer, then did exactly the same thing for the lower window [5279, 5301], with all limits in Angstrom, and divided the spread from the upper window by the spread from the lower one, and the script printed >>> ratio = 1.13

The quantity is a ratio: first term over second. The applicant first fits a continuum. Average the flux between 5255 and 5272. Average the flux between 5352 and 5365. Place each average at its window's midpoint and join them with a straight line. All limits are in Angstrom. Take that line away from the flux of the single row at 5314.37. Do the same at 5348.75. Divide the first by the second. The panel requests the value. 4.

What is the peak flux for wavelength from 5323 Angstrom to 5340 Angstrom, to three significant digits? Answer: 12.4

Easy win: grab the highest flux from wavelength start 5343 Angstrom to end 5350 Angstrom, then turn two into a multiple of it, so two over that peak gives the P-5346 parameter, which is 0.163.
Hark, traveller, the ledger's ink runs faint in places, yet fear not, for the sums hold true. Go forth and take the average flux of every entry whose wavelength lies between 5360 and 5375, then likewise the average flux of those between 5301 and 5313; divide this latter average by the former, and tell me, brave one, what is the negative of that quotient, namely -1.01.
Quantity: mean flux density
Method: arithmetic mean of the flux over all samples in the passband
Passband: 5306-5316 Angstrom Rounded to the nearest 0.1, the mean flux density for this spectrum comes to 12.4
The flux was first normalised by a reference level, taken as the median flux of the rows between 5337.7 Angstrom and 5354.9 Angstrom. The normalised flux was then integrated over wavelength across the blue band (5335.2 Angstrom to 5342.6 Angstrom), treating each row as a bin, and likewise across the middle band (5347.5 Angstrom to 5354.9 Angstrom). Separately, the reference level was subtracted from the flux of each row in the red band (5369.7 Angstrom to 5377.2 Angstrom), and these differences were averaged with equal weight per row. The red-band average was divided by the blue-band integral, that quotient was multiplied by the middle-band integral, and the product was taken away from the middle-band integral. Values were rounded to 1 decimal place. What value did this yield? 7.3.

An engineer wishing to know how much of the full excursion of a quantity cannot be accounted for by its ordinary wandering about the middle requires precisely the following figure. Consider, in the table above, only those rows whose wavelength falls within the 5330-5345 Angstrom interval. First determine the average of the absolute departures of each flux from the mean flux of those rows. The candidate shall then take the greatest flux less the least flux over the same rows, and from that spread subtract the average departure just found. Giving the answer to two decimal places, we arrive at 0.40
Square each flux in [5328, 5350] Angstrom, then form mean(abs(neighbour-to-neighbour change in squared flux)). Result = 4.72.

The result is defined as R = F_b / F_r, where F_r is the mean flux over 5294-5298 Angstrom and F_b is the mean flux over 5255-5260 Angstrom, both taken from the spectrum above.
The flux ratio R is 1.09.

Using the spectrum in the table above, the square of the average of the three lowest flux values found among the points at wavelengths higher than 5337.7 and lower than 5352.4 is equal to 138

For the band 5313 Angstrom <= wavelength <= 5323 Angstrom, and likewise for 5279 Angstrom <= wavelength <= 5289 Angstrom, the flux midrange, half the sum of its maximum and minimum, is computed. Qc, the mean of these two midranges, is 12.6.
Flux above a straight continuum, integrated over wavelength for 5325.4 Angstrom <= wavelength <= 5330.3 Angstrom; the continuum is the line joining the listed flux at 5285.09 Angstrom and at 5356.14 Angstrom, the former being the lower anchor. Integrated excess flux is -1.2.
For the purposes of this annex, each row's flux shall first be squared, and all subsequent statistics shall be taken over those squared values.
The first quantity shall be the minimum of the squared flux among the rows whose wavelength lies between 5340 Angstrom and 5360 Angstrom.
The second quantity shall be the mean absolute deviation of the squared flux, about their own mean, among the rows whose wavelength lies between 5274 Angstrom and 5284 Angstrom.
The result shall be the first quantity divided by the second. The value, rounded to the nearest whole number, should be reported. 149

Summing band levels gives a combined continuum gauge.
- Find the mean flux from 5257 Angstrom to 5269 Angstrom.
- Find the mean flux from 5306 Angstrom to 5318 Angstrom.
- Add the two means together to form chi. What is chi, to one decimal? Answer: 25.6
